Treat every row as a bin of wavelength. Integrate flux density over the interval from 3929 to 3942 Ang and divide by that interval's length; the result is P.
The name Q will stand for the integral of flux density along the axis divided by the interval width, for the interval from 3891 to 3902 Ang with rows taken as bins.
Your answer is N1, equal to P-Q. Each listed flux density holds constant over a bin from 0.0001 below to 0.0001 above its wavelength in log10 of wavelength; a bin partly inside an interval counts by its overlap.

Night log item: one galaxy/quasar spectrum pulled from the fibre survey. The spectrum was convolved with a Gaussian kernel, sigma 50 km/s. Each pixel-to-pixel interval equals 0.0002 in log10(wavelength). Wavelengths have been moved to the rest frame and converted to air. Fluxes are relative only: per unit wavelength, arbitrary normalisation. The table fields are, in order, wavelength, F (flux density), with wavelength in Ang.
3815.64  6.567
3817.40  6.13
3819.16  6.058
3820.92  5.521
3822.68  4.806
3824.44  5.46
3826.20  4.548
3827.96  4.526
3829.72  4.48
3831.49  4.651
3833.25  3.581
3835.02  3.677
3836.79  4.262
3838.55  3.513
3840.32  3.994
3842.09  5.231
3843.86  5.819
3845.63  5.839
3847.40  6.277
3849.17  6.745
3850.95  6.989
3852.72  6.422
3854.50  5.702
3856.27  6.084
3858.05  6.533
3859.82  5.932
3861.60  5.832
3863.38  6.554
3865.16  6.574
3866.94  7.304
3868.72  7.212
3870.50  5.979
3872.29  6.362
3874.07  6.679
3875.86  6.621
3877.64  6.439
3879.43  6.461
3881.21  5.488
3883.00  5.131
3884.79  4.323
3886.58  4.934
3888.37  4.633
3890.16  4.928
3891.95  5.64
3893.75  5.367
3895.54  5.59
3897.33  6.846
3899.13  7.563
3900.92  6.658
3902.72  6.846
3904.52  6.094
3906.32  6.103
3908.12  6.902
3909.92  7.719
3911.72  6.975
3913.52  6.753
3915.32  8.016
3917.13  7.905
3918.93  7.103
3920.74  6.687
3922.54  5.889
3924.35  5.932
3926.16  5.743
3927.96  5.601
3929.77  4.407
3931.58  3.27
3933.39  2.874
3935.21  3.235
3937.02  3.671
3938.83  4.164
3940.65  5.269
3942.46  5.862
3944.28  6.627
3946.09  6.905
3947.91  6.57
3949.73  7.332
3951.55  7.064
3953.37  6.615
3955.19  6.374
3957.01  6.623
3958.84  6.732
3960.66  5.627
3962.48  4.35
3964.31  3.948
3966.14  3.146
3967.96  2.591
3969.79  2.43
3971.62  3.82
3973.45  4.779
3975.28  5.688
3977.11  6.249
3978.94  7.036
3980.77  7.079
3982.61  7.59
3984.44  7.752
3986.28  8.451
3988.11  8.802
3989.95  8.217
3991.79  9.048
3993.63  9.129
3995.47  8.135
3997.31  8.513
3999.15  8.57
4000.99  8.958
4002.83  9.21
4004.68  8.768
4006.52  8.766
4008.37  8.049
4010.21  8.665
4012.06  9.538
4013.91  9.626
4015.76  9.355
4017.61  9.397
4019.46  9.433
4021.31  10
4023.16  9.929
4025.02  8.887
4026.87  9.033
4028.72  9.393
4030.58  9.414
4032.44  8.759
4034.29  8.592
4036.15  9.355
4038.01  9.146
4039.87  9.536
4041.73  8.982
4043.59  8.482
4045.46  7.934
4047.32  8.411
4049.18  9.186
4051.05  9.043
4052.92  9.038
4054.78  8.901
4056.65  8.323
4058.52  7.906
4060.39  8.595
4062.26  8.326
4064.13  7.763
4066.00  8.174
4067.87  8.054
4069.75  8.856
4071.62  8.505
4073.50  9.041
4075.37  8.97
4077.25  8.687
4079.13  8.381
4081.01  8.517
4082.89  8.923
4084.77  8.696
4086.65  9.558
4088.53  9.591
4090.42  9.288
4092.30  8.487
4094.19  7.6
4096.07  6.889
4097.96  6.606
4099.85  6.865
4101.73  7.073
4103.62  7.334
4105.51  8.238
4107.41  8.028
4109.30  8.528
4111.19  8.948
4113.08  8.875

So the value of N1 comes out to -2.4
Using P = 4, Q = 6.3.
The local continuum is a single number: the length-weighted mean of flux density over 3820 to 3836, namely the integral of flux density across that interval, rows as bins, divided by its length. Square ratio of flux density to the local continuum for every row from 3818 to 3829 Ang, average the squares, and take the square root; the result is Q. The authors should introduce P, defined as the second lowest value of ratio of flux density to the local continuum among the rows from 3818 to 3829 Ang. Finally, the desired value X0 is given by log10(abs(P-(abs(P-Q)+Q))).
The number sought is -0.56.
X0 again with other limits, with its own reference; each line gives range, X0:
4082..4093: -0.75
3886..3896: -0.93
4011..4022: -1.15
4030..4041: -0.78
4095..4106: -0.85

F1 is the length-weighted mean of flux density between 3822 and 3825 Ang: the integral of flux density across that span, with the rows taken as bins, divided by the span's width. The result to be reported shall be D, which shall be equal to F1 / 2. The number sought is 2.6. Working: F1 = 5.1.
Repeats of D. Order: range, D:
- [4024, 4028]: 4.5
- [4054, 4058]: 4.3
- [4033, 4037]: 4.5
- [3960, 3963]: 2.5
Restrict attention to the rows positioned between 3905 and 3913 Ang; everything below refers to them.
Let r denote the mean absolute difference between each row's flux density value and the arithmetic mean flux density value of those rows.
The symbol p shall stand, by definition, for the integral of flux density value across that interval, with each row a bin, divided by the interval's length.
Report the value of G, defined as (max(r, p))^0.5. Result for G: 2.6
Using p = 6.9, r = 0.42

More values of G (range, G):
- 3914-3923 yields 2.7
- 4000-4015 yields 3.0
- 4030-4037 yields 3.0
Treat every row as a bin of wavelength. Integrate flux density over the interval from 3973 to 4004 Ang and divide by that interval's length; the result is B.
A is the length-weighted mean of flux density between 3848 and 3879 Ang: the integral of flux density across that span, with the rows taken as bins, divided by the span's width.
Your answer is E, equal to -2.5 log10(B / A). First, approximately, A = 6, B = 7.9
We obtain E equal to -0.2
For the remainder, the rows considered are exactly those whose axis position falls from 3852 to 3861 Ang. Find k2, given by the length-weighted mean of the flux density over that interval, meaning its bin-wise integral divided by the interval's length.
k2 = 6.1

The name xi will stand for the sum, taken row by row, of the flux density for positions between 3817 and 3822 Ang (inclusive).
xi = 18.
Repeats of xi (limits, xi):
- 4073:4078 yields 27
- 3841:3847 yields 17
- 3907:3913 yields 22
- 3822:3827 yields 15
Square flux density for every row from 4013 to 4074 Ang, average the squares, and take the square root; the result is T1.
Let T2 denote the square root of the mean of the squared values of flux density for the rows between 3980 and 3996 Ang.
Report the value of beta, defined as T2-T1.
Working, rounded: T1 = 8.9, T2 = 8.3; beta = -0.6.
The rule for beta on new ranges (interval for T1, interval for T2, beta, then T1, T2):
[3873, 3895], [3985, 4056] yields 3.4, 5.6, 9.0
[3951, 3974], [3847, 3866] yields 1.2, 5.2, 6.3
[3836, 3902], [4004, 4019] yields 3.1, 6.0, 9.0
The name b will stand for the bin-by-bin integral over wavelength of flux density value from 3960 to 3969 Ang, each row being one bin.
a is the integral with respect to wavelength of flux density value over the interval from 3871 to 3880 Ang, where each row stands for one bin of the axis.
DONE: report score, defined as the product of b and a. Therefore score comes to 2030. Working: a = 58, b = 35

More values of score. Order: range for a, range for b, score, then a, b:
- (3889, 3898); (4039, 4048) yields 3944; 51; 78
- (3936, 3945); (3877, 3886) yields 2265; 46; 50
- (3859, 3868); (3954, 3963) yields 3155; 58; 54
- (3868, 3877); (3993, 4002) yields 4596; 59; 78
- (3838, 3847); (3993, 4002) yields 3510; 45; 78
